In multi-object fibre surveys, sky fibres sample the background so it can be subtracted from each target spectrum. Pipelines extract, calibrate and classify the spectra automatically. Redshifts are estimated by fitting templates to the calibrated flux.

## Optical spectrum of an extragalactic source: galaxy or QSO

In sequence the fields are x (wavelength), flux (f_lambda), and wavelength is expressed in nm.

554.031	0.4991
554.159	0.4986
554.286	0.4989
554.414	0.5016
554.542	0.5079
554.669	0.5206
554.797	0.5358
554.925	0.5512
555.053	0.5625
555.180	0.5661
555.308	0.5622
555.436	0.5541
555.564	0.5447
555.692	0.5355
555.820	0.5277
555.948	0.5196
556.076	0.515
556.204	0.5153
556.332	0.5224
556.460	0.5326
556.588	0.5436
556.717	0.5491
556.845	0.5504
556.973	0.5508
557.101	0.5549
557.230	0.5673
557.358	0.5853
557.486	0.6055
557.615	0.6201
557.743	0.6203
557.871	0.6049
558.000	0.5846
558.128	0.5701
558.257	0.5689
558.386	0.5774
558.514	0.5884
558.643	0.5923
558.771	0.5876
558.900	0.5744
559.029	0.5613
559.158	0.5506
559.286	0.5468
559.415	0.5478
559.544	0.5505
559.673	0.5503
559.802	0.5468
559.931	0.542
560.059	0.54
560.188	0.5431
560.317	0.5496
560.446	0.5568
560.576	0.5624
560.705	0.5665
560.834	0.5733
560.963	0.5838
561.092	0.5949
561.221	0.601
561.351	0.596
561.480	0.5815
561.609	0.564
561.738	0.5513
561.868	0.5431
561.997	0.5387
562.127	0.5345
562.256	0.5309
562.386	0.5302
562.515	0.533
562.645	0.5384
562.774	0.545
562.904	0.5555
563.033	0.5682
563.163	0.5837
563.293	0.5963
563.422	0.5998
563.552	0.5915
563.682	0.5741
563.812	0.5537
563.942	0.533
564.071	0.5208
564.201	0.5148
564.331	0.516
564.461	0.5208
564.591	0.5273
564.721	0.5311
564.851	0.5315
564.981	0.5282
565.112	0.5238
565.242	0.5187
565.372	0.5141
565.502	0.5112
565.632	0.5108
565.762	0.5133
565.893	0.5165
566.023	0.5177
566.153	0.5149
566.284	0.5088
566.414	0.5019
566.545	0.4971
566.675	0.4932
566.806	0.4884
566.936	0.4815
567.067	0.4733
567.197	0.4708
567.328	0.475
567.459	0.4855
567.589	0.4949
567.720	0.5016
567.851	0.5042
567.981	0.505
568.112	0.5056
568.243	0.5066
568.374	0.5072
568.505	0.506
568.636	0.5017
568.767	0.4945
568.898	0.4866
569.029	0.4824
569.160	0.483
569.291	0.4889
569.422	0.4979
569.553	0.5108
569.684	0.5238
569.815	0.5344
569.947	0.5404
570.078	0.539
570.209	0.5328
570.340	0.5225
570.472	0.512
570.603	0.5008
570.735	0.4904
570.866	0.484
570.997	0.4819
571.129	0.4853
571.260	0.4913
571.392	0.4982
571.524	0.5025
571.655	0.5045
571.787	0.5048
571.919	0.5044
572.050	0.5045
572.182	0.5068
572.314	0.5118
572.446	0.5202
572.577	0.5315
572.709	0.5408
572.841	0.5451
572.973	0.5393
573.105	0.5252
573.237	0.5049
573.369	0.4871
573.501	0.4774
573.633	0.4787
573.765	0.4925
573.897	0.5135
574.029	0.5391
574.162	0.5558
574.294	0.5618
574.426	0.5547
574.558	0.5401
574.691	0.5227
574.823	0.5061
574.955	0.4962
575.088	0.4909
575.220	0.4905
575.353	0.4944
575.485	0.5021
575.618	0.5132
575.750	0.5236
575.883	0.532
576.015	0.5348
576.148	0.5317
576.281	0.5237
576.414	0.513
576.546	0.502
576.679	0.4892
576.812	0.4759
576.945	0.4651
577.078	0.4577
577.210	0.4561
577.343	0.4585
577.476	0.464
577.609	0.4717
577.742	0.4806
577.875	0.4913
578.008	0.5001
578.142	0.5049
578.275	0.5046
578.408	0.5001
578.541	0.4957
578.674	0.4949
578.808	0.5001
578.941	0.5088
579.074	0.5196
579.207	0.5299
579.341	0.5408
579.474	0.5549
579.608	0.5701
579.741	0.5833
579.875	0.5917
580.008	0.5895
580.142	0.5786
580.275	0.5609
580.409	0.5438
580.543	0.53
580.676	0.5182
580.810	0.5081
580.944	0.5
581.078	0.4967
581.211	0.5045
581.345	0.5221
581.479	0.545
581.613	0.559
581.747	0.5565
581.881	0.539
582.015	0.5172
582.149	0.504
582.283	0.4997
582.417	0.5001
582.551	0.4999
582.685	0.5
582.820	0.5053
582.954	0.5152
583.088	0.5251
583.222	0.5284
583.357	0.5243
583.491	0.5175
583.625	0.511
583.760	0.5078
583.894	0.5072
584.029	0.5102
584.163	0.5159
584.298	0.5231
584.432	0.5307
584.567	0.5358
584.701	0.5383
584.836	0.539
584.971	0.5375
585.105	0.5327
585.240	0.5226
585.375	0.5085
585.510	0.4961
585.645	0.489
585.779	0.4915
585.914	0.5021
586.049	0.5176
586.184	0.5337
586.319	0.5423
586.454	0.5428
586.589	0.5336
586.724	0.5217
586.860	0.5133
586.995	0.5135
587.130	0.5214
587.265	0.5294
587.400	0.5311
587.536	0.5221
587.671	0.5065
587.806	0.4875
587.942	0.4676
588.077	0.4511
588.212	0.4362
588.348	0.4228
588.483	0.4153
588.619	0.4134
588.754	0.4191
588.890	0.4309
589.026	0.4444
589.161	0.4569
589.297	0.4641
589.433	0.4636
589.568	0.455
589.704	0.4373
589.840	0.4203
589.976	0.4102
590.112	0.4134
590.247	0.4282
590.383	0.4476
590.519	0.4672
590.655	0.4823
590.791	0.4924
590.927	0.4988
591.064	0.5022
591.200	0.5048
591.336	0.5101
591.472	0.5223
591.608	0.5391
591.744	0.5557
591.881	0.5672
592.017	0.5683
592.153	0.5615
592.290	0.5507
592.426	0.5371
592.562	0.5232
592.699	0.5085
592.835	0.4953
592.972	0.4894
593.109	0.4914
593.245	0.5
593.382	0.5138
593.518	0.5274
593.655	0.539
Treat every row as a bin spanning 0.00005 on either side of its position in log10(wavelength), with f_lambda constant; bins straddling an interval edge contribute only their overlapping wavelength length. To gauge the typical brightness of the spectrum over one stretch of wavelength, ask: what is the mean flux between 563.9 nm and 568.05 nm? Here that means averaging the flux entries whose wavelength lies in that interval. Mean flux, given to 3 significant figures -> 0.508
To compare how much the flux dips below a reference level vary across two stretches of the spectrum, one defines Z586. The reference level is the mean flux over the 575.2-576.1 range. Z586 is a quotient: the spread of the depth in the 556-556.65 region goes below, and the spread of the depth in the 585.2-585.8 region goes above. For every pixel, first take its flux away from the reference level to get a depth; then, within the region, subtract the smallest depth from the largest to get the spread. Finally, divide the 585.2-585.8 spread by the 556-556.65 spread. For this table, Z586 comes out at 1.2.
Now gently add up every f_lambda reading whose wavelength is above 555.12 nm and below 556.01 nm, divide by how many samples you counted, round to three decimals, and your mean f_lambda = 0.544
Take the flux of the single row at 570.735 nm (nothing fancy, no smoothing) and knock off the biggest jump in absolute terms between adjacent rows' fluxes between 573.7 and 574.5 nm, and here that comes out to 0.465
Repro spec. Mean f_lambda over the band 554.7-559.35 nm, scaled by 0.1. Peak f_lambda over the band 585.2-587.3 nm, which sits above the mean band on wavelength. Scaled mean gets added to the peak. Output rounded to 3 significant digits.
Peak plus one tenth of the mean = 0.599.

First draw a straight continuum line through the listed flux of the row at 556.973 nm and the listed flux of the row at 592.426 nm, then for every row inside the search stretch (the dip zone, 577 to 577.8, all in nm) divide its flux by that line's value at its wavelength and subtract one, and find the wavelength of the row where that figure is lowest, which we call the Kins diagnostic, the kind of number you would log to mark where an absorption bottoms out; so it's 577.210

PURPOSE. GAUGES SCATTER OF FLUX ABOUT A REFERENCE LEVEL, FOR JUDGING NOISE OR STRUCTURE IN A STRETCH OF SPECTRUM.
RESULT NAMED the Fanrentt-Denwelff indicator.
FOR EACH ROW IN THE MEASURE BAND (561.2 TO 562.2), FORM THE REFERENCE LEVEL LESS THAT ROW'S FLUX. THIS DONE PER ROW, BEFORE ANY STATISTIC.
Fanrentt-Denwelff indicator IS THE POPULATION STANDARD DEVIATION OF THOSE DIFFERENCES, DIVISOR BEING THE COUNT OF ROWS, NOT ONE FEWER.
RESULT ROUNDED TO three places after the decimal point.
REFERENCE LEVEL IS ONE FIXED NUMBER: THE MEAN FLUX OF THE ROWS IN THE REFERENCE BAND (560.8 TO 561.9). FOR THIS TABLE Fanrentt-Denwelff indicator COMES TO 0.025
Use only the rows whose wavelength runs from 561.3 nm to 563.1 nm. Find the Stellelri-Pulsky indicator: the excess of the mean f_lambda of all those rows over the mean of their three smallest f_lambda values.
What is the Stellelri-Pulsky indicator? 0.019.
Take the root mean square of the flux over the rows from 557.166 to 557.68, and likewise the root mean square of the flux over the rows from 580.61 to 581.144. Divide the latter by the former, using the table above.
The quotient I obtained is 0.85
